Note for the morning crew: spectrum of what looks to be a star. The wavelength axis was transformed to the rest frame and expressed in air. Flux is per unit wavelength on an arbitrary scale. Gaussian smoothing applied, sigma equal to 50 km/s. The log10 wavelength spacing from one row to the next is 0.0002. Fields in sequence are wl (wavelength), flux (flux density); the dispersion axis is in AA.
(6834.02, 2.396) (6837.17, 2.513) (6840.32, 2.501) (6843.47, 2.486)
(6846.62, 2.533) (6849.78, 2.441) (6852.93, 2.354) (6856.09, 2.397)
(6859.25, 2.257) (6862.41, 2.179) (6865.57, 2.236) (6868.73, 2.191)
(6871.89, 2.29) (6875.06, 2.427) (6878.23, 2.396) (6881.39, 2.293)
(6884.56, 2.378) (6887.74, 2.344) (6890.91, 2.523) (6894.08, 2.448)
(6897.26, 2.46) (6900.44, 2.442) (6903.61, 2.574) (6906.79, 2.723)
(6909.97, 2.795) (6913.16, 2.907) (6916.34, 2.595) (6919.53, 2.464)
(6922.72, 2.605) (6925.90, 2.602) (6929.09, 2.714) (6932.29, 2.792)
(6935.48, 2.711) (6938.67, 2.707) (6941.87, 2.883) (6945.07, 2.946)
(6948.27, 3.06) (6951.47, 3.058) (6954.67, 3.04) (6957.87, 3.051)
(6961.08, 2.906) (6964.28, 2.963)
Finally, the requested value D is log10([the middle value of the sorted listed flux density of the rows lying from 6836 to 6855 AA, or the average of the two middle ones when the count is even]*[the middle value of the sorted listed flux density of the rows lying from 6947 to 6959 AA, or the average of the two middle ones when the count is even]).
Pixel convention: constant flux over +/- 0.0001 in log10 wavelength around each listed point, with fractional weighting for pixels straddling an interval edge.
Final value 0.88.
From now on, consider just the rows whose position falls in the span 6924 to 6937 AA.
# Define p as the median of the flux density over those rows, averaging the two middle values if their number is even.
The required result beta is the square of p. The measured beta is 7.4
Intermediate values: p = 2.71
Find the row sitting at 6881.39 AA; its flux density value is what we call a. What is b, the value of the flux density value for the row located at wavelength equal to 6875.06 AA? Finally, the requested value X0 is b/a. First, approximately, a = 2.293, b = 2.427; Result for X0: 1.06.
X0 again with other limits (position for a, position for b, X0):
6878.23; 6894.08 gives 1.02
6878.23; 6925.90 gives 1.09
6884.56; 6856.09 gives 1.01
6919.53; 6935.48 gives 1.10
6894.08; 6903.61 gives 1.05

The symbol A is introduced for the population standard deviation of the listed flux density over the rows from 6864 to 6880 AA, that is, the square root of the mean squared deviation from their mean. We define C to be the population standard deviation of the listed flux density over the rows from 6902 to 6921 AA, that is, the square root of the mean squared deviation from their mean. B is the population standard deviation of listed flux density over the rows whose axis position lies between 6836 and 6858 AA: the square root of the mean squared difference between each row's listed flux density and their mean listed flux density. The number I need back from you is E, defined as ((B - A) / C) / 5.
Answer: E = -0.040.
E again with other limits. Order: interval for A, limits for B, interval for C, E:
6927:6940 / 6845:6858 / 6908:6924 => 0.039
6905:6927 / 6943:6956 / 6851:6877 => -0.208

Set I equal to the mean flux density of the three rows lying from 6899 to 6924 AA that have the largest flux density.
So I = 2.8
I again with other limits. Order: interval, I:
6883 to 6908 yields 2.6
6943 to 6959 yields 3.1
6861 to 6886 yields 2.4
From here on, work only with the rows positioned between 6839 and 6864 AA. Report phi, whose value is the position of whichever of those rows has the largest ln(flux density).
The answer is 6846.62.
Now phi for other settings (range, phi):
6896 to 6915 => 6913.16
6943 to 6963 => 6948.27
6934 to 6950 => 6948.27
